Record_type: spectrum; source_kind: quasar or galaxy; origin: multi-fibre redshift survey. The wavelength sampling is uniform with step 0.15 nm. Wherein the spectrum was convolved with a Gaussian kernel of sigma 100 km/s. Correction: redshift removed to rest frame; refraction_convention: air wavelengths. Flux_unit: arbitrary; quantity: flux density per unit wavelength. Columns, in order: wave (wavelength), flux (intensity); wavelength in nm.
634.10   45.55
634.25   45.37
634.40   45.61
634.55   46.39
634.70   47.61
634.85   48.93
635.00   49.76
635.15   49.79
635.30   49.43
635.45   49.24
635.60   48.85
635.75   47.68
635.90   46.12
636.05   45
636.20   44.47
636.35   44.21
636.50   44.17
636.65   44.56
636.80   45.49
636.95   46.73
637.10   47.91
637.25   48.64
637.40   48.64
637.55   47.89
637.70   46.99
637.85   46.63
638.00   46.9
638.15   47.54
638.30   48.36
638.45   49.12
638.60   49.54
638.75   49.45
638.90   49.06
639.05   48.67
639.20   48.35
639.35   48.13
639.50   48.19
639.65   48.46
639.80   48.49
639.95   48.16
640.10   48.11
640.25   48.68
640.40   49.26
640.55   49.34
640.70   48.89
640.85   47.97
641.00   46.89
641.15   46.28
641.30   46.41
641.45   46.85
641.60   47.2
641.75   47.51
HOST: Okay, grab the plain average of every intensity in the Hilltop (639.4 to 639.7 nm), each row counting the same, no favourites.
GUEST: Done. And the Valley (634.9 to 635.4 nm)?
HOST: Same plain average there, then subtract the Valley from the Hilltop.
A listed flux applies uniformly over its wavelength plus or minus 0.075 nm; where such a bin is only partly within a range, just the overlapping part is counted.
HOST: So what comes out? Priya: -1.3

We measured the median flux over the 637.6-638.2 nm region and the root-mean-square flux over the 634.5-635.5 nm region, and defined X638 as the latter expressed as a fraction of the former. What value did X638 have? 1.038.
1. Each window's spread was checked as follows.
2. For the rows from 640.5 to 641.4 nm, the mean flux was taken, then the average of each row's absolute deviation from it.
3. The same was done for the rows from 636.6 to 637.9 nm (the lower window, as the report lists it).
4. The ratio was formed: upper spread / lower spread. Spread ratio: 1.0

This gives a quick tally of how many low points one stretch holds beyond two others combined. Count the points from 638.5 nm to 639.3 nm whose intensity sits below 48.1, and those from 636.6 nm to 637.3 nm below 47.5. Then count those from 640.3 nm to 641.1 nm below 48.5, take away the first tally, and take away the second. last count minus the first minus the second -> -1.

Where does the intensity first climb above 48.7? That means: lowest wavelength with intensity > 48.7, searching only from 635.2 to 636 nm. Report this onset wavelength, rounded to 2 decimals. 635.30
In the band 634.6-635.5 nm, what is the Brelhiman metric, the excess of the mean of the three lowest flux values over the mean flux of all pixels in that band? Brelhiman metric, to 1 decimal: -0.5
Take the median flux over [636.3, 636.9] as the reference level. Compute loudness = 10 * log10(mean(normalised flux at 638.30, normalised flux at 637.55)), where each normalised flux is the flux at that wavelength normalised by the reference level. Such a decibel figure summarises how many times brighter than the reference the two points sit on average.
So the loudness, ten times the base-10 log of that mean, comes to 0.35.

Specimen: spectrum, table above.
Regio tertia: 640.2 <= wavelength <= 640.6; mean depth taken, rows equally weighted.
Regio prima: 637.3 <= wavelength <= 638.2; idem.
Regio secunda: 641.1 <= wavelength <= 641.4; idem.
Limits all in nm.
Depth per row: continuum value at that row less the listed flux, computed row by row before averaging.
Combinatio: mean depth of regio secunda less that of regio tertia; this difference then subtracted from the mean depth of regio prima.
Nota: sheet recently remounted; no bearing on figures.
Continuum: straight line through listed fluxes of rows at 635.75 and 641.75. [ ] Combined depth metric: -2.5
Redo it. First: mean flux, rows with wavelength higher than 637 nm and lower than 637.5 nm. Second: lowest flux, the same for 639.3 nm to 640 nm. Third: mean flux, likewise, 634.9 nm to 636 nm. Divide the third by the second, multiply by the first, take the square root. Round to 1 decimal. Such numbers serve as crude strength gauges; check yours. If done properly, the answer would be 7.0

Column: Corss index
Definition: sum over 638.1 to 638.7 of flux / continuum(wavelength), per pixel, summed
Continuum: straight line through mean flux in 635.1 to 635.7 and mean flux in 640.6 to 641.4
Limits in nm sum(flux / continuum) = 4.0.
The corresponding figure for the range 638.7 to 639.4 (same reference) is 5.1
